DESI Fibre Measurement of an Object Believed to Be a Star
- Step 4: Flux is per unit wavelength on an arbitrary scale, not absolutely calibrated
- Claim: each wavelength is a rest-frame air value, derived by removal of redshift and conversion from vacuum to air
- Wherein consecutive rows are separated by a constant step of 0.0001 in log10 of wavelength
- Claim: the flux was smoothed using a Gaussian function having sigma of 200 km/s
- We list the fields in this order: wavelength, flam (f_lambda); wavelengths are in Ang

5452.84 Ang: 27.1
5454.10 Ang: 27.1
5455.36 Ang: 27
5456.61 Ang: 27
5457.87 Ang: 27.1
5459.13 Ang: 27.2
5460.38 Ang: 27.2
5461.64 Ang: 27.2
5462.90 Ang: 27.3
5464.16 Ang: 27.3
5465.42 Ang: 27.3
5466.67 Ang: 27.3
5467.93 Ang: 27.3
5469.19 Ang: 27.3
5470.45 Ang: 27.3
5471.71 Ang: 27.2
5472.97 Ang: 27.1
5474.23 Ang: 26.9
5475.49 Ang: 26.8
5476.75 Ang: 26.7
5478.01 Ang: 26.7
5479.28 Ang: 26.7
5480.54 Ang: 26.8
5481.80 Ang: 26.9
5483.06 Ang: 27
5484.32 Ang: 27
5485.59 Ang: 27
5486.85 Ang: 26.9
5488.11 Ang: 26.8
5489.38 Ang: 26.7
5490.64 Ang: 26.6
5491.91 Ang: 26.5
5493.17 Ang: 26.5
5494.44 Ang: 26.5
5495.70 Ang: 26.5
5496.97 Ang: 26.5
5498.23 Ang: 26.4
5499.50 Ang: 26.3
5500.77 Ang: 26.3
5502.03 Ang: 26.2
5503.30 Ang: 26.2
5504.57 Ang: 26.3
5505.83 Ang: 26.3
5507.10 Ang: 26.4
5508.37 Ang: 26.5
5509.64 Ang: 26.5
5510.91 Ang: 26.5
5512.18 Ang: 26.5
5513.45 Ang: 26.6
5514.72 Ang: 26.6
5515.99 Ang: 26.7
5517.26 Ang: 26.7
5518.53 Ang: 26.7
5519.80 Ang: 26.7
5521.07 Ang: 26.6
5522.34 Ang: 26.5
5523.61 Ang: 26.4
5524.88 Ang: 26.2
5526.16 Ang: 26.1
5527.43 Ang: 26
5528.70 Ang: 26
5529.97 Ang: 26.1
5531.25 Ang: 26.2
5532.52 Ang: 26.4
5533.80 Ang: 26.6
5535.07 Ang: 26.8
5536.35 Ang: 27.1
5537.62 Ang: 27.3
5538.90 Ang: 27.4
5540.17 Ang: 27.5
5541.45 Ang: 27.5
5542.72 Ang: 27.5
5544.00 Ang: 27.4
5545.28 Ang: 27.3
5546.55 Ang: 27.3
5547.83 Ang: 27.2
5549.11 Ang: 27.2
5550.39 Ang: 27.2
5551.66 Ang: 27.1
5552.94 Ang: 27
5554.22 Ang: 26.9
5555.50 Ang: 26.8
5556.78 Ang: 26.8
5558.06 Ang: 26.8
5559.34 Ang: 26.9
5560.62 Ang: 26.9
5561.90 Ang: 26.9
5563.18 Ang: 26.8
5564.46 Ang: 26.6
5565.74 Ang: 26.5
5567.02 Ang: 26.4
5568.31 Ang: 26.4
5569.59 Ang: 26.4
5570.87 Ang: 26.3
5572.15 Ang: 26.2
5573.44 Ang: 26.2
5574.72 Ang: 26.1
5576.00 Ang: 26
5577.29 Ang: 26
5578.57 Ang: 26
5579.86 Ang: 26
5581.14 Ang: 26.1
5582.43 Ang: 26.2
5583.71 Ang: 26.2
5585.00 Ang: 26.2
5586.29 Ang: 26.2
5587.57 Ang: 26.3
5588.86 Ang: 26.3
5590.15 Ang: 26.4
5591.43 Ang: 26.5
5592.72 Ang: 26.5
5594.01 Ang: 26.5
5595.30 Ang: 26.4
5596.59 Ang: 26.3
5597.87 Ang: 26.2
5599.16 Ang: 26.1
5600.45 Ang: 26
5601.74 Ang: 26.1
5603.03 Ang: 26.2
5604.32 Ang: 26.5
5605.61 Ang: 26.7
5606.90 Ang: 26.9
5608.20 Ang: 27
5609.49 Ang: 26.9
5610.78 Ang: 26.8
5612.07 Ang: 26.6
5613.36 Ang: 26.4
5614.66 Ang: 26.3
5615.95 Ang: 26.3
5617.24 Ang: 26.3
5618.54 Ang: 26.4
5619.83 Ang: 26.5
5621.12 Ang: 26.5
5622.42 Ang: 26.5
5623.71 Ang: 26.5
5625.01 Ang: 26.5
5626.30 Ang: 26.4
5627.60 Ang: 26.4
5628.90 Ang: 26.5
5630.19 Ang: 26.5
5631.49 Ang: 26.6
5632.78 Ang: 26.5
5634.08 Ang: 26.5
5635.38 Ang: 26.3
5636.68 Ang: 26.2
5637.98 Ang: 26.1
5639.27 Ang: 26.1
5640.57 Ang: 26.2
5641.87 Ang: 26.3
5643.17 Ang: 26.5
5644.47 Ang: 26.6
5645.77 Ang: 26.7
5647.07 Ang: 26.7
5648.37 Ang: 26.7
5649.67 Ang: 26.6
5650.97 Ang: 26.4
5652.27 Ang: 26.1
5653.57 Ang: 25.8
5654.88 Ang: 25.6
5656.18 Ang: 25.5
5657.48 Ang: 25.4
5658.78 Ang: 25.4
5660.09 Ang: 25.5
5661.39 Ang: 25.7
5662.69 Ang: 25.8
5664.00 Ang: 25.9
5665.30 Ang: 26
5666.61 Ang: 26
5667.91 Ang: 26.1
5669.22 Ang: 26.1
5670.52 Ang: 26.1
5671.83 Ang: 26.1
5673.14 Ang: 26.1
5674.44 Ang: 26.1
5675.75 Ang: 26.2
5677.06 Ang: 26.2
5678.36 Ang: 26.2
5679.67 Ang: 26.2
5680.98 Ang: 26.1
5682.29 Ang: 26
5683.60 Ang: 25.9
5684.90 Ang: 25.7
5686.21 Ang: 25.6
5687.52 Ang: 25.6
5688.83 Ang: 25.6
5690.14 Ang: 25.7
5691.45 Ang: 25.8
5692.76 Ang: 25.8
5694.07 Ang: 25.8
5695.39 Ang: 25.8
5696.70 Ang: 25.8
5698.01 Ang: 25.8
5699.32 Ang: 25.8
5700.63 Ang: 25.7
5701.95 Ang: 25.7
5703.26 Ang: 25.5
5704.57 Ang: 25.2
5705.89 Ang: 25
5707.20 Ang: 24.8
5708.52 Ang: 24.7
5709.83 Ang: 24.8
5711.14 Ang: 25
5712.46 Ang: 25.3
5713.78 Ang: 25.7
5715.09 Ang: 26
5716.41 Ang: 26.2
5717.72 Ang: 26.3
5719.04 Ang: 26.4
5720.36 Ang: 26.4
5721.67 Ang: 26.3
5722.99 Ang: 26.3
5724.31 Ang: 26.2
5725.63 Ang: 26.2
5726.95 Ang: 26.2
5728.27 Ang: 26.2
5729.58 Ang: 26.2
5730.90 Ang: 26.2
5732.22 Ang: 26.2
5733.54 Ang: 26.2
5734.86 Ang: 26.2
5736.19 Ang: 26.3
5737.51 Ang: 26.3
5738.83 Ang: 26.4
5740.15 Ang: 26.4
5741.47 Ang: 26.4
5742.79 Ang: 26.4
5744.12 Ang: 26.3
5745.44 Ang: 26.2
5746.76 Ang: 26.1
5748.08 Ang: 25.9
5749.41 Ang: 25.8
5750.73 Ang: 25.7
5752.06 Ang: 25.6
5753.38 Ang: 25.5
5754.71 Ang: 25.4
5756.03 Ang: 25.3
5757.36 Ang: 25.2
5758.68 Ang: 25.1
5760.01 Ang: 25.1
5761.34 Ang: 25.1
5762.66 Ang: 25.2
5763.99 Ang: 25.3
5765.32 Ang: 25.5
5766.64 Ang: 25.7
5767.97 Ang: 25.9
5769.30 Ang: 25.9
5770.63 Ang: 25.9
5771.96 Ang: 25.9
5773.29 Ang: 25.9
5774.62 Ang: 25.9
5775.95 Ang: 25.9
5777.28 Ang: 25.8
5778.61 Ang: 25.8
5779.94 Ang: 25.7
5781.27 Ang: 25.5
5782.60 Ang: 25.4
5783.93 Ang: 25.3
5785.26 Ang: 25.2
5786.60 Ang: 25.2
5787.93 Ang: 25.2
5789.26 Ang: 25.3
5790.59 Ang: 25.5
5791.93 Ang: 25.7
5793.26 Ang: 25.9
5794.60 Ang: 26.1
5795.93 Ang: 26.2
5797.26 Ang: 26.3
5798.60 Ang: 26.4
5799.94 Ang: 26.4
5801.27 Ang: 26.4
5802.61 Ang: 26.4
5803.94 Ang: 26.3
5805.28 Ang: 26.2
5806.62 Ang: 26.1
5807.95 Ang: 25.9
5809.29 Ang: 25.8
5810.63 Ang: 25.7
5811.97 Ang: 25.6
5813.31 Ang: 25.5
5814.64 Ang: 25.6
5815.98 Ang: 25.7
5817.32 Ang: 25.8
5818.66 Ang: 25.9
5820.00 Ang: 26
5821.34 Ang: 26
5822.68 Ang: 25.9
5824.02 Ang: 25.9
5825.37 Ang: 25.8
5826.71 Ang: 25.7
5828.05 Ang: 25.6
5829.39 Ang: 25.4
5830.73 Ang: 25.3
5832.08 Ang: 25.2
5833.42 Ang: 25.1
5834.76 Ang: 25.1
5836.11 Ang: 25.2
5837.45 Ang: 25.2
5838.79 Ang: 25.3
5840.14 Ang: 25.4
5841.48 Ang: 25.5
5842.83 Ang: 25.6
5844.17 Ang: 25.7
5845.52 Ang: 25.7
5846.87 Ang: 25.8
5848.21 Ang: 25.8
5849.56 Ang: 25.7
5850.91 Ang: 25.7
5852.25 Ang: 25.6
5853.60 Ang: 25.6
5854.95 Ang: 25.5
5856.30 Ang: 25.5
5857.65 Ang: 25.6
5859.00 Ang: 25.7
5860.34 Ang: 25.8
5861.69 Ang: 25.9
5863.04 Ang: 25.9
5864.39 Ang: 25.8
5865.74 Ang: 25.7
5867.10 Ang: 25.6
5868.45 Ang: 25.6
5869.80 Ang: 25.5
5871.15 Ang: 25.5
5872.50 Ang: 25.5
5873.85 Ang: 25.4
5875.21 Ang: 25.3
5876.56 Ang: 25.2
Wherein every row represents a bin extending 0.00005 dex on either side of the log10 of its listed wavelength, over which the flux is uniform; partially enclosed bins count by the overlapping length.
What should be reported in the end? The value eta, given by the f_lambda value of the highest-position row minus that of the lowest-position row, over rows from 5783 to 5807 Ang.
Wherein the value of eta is 0.8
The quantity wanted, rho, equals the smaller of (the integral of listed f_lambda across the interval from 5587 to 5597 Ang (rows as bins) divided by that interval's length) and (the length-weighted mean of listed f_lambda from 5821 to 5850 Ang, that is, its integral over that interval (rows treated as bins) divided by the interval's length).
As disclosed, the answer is 25.5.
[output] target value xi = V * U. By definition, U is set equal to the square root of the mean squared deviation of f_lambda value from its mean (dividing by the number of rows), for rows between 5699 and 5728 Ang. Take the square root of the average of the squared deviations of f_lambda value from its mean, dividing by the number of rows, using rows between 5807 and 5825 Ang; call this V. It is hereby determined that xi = 0.09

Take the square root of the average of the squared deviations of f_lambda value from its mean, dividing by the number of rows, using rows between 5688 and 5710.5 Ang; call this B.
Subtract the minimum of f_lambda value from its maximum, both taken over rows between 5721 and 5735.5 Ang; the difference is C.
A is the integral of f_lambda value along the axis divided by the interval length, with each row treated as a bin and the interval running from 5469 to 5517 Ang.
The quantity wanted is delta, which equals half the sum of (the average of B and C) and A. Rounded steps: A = 26.7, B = 0.40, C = 0.1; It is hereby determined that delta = 13.5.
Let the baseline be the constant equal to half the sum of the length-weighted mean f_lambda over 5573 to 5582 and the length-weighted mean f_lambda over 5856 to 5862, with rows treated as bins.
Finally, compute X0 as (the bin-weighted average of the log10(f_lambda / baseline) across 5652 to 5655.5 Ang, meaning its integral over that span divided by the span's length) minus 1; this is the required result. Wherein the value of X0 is -1.00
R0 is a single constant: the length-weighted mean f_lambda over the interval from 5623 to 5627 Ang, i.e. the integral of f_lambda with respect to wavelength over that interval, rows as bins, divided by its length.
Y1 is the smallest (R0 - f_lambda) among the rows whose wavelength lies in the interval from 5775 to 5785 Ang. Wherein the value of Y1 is 0.6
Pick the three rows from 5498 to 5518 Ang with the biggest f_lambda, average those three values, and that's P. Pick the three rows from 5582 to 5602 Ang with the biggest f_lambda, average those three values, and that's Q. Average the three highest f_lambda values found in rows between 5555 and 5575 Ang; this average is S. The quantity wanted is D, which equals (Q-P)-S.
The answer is -27.1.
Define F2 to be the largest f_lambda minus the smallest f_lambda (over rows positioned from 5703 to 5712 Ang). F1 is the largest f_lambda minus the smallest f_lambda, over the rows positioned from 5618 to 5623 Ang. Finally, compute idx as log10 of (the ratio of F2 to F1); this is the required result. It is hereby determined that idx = 0.9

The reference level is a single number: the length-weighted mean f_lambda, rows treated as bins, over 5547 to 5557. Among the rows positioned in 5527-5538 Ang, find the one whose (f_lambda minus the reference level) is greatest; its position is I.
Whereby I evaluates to 5537.62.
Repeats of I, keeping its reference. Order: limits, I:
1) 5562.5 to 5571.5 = 5563.18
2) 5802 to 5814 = 5802.61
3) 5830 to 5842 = 5841.48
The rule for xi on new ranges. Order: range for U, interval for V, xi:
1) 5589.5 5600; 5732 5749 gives 0.02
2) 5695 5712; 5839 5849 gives 0.06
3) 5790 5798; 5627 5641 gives 0.05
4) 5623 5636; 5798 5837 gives 0.03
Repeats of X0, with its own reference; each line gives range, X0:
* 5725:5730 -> -0.99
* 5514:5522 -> -0.99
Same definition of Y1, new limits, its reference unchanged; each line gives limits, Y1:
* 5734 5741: 0.1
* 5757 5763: 1.3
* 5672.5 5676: 0.3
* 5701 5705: 0.8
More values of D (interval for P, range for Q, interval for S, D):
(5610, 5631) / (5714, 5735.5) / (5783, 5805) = -26.7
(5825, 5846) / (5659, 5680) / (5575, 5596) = -26.0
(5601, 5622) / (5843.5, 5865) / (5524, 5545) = -28.6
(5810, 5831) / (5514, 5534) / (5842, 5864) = -25.1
